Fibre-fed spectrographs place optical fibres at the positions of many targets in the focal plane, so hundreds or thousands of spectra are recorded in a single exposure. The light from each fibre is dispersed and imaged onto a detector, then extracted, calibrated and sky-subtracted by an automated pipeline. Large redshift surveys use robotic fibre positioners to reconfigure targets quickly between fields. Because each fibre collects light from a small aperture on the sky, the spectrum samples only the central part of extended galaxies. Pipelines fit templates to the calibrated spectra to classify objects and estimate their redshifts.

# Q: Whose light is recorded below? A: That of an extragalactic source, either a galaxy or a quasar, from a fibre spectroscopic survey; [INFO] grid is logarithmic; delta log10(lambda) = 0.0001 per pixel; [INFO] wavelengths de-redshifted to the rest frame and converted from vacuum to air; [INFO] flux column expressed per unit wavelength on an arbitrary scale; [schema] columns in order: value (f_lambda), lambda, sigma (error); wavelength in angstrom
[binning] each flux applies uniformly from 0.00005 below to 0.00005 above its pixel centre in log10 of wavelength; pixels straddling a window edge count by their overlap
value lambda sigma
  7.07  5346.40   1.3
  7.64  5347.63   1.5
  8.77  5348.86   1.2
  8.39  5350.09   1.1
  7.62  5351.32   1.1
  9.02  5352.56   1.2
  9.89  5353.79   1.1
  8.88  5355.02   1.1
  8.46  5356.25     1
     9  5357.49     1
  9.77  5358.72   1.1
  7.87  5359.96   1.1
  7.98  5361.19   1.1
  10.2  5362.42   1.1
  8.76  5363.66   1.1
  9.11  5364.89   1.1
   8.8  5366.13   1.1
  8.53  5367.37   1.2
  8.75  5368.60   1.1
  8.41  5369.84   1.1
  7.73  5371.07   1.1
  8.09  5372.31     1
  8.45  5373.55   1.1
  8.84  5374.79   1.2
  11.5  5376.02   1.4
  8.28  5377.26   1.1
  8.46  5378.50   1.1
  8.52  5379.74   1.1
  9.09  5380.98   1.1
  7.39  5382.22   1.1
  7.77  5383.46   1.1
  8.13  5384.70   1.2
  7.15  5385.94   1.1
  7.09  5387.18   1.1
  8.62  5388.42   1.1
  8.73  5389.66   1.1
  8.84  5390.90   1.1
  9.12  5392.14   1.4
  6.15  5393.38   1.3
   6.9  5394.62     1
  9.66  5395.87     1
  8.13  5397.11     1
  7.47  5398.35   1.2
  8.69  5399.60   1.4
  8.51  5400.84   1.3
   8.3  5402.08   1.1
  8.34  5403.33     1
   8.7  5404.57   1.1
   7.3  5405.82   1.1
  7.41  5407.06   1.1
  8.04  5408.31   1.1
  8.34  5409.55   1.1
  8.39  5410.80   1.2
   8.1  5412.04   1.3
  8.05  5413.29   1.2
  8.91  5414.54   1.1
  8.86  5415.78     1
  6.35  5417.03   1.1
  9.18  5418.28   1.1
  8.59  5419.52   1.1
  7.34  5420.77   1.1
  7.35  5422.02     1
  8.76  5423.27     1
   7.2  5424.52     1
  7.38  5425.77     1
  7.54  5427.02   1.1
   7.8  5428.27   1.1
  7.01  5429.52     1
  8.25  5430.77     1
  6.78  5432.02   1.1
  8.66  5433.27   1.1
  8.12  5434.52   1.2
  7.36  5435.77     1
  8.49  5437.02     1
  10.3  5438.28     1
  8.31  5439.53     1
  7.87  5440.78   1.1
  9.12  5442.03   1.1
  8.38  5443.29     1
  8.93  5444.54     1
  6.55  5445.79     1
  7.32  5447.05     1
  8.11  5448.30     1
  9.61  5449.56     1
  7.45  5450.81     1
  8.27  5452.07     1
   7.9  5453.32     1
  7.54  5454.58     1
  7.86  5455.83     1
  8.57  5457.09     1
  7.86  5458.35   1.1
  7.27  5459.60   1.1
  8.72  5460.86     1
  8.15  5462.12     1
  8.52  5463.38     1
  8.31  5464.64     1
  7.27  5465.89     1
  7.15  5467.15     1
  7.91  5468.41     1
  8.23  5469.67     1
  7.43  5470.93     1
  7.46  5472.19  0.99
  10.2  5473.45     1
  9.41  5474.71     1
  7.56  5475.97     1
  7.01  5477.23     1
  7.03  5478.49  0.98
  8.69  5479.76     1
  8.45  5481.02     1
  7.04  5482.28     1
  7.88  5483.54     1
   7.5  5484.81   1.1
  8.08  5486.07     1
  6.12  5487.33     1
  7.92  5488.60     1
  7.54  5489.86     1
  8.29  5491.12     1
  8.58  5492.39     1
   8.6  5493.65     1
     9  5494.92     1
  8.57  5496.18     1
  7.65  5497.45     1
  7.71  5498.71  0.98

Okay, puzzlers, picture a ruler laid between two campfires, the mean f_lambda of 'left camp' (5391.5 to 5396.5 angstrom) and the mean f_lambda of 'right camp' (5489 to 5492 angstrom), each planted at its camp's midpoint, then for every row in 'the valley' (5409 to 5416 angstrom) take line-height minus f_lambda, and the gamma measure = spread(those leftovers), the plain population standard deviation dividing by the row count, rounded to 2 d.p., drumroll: 0.34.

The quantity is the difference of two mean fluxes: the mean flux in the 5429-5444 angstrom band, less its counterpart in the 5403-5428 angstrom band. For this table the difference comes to 0.2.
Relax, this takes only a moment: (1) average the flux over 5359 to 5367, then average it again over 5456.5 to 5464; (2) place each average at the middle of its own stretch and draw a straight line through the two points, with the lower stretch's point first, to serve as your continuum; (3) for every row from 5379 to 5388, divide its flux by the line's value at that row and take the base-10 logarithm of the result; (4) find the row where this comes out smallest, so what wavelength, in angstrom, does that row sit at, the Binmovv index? 5387.18 angstrom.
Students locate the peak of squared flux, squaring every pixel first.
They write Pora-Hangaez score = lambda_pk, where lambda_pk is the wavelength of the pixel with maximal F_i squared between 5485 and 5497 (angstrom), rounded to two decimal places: 5494.92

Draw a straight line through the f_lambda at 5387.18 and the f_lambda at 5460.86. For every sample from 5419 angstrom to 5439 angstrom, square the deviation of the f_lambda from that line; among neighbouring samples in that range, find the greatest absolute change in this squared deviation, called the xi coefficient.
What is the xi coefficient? 4.2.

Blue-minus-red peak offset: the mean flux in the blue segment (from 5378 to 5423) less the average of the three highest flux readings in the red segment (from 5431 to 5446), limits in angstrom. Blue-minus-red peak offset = -1.3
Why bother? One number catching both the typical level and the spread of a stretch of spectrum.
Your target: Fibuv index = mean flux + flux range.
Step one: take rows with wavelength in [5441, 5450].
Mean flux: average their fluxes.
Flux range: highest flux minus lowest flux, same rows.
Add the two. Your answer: 11.3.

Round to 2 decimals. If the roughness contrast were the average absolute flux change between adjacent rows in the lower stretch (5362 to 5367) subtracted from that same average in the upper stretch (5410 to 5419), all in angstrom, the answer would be 0.40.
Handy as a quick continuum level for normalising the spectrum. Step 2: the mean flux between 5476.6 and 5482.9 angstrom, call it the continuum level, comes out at 7.6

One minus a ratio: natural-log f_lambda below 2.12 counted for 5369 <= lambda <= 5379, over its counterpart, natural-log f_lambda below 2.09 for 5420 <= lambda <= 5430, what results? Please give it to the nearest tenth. 0.6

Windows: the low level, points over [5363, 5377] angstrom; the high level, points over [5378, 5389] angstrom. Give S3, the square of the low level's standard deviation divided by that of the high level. 1.9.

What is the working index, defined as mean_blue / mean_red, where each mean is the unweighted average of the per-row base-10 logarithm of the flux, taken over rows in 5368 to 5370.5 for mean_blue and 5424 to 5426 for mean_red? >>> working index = 1.08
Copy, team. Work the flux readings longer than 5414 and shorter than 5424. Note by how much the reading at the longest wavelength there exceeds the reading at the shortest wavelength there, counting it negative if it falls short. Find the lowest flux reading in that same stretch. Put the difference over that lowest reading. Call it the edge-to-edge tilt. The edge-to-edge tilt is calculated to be -0.02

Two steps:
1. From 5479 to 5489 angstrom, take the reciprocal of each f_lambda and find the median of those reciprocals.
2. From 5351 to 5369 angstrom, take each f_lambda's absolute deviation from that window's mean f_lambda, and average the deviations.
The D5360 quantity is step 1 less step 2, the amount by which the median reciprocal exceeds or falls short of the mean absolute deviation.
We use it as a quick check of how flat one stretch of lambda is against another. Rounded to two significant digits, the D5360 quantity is -0.40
